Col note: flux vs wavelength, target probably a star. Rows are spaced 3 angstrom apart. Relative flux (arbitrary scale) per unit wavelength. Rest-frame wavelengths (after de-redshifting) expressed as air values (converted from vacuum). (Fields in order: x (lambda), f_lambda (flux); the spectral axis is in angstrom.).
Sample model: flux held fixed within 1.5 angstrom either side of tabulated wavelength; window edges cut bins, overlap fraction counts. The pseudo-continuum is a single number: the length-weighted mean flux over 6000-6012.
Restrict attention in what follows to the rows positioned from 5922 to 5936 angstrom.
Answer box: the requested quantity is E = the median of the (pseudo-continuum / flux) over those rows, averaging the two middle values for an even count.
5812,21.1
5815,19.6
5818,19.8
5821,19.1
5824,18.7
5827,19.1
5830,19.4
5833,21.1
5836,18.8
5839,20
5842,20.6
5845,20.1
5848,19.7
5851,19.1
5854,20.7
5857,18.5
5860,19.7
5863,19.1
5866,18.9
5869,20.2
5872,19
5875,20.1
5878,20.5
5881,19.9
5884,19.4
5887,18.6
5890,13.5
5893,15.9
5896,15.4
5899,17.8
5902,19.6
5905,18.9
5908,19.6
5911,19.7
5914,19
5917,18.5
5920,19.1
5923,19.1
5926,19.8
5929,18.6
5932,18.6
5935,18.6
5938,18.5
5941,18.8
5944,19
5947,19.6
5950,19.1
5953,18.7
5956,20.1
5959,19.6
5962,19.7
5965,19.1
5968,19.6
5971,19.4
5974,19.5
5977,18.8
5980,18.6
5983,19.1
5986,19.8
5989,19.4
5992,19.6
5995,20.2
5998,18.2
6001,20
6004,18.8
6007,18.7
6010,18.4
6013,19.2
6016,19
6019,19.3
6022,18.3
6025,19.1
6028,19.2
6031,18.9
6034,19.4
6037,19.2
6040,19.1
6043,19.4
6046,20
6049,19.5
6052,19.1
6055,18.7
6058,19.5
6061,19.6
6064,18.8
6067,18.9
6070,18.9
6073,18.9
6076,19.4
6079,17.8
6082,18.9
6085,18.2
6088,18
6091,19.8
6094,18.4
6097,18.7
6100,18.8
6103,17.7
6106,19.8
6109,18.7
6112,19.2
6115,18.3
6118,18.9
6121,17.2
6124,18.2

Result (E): 1.02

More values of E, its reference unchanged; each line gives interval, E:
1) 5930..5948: 1.01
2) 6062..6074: 1.00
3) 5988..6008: 0.98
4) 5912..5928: 0.99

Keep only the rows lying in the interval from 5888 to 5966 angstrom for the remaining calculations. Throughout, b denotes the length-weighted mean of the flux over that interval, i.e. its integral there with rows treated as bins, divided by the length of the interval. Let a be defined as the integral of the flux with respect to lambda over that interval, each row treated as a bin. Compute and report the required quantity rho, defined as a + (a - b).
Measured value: 2884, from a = 1451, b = 18.6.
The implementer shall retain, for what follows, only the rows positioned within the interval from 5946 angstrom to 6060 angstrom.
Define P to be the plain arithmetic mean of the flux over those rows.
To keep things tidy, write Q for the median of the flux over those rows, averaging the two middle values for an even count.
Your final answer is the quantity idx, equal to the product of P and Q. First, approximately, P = 19.2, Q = 19.2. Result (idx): 369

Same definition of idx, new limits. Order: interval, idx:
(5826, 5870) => 387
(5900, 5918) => 371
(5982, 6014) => 369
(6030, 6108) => 359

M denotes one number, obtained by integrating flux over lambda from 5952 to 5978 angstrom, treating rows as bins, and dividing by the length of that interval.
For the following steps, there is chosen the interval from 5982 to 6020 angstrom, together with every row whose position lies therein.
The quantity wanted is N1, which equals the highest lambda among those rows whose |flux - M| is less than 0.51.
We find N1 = 6019 angstrom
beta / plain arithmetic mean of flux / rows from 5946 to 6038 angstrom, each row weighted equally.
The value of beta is 19.2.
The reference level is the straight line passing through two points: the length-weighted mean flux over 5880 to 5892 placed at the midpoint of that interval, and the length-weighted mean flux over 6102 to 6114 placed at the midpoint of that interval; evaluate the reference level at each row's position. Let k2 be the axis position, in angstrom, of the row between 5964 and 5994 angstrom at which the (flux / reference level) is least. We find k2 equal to 5980 angstrom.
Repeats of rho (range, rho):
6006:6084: 2952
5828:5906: 2948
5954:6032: 2978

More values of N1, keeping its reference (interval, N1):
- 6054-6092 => 6091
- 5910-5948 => 5947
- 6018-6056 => 6052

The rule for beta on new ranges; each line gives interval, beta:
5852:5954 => 18.8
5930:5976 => 19.2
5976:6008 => 19.2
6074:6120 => 18.7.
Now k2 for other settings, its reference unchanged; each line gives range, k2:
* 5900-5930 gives 5917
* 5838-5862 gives 5857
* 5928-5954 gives 5938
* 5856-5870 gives 5857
